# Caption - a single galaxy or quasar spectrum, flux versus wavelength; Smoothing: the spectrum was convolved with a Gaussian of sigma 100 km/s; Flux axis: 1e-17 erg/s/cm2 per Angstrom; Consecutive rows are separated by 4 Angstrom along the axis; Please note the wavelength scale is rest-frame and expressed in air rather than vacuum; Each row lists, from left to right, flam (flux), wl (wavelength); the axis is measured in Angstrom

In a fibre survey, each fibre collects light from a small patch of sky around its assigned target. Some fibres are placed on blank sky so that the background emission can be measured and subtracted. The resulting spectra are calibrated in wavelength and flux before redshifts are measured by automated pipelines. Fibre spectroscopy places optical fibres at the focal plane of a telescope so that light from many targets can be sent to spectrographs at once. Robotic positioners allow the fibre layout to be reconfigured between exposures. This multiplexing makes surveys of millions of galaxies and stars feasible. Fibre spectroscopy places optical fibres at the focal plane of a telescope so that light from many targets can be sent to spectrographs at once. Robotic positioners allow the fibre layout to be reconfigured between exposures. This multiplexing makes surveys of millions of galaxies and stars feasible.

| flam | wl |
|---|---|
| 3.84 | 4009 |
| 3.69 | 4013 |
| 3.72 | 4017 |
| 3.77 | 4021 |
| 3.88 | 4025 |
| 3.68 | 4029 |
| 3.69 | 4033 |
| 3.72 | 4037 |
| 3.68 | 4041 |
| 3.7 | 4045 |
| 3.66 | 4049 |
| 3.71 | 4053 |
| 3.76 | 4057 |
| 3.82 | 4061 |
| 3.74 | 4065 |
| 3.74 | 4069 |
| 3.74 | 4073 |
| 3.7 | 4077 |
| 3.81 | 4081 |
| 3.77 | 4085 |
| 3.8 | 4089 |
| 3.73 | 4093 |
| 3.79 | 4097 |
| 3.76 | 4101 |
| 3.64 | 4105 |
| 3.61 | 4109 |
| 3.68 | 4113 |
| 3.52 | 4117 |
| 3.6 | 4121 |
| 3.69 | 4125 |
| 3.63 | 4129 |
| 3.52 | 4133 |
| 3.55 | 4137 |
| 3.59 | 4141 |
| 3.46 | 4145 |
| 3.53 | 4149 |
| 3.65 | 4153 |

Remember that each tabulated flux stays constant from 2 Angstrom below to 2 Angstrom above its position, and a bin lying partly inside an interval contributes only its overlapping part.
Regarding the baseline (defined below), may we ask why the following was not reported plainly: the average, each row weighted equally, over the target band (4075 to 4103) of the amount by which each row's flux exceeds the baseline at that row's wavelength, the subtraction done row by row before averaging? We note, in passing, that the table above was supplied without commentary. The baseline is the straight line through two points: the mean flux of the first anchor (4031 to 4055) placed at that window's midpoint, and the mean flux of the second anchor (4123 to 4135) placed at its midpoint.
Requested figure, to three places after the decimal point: 0.115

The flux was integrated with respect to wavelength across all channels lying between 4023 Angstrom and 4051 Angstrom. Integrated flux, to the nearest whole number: 104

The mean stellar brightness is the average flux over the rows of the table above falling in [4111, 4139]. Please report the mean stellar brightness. 3.60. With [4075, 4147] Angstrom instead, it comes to 3.66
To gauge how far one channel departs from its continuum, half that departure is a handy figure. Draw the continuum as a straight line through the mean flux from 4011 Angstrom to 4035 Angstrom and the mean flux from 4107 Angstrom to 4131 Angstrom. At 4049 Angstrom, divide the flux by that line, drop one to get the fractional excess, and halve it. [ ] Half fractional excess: -0.006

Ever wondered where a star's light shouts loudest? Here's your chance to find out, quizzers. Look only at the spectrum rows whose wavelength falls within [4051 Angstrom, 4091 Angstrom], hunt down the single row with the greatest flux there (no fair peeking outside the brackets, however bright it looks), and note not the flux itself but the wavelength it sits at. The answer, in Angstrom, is 4061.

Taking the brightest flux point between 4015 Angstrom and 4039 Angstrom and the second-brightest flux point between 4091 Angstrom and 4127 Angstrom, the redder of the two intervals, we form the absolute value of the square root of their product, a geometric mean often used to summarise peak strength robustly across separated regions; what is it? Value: 3.82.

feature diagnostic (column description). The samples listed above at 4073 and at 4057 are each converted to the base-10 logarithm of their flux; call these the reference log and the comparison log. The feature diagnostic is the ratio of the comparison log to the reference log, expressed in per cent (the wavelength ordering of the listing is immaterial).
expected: 100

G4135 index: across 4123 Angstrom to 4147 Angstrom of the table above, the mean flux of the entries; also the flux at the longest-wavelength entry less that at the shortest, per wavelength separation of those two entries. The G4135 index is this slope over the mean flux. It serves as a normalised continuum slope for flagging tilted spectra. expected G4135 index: -0.003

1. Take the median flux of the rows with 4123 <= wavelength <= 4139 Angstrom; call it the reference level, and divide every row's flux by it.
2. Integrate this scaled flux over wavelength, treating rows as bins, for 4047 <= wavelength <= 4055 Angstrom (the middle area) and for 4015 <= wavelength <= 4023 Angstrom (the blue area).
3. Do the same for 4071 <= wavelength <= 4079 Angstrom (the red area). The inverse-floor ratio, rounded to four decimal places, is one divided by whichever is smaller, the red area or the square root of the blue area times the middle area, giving 0.1208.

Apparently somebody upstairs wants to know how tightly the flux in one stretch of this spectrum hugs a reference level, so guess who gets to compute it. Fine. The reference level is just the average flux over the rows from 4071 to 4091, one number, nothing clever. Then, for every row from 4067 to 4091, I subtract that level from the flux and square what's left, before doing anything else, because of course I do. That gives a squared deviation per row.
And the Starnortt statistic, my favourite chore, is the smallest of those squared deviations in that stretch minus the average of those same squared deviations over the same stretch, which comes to -0.001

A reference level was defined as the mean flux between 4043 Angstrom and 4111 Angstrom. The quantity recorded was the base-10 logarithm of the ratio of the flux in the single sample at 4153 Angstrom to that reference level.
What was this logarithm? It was -0.010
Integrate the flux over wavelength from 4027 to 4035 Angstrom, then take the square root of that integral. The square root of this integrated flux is 5.43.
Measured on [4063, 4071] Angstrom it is 5.47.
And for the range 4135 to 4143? 5.34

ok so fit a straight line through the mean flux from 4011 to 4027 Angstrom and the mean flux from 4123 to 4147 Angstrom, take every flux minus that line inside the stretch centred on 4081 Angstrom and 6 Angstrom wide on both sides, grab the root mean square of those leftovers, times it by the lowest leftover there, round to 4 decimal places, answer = 0.0034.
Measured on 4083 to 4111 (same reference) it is -0.0007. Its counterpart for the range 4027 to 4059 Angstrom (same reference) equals -0.0031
